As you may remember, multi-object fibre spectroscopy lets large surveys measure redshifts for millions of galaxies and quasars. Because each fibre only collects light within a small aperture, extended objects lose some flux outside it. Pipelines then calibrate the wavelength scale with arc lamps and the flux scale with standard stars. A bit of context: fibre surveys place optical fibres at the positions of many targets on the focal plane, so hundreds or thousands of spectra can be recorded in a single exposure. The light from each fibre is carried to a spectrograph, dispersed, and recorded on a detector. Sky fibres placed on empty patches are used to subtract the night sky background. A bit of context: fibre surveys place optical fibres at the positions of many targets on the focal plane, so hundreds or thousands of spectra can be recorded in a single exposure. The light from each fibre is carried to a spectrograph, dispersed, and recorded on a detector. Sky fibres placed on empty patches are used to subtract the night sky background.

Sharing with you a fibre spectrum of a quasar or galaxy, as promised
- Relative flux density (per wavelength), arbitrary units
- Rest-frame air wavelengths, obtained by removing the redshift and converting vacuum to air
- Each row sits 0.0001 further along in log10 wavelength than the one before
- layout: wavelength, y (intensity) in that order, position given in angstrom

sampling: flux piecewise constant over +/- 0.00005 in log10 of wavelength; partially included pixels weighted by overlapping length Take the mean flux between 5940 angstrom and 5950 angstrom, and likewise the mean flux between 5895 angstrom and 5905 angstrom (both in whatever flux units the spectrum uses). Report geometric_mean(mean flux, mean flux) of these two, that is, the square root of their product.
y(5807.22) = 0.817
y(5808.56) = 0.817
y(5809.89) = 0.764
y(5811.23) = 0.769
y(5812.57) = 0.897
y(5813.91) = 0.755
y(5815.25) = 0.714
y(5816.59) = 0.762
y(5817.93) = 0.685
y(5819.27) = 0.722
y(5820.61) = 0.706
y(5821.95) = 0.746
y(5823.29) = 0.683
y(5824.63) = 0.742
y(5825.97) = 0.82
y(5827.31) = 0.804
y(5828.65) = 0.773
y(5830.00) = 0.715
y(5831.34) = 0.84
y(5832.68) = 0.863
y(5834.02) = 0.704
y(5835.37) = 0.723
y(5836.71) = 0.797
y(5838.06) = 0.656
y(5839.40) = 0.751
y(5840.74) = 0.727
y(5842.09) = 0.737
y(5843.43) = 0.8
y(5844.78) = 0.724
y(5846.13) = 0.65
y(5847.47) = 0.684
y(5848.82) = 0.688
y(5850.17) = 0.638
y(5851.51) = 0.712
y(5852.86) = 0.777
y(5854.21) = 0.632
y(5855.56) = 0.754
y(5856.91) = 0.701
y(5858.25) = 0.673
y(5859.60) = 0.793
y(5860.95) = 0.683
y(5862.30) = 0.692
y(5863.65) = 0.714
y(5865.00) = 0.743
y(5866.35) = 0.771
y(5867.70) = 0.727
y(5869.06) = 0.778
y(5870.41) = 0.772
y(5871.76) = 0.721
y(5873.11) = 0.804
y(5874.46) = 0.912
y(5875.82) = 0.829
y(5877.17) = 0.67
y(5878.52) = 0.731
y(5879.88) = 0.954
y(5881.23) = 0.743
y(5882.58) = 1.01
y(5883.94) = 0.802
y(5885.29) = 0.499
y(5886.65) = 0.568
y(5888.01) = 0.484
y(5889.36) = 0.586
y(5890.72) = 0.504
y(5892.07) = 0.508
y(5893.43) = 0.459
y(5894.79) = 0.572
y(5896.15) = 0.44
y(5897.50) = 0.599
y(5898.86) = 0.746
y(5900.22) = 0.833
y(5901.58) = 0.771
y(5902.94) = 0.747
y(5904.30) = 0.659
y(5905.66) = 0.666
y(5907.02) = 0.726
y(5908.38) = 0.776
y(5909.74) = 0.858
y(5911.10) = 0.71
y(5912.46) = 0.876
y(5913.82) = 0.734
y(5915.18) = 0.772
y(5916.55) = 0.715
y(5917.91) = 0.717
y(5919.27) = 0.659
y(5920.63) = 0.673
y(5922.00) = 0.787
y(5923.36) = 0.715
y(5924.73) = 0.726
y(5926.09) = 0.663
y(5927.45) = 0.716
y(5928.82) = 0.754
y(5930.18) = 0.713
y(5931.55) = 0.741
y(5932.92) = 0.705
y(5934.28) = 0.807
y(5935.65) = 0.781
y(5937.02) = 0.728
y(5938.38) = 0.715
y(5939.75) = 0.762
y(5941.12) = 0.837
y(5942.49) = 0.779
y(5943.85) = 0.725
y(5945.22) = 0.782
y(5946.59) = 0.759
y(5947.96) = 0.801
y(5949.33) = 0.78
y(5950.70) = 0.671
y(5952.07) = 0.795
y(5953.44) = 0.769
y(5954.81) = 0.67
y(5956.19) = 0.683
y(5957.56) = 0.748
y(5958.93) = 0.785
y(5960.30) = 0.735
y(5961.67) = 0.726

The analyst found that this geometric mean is 0.73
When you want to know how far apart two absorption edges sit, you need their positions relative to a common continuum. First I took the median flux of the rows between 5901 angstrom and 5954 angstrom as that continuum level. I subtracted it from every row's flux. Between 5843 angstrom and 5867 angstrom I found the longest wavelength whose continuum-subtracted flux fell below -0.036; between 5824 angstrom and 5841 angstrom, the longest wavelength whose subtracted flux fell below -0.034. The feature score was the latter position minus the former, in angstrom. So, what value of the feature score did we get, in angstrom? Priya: -24.2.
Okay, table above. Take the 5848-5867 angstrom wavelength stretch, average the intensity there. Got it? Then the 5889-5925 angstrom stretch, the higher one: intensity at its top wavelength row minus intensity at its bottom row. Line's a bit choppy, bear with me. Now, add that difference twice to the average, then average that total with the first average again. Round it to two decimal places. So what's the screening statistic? 0.85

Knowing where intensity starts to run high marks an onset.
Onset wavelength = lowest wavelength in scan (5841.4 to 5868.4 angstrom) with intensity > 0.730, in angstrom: 5842.09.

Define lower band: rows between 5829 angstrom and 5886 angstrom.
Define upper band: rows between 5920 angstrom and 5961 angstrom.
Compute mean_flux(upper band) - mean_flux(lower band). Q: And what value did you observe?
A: 0.00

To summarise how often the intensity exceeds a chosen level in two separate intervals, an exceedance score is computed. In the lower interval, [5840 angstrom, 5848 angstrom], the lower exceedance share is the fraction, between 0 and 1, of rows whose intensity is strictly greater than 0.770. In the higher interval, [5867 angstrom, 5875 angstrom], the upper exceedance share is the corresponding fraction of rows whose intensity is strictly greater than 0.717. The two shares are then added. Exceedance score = 1.2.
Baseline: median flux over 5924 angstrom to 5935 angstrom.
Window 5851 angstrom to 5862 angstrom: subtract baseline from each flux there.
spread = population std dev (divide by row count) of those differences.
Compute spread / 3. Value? 0.017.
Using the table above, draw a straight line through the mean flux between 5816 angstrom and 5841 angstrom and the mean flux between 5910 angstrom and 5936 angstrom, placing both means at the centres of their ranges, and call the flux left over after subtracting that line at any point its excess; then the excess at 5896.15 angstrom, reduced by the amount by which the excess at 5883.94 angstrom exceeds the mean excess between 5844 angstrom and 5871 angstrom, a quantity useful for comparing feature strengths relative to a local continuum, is -0.39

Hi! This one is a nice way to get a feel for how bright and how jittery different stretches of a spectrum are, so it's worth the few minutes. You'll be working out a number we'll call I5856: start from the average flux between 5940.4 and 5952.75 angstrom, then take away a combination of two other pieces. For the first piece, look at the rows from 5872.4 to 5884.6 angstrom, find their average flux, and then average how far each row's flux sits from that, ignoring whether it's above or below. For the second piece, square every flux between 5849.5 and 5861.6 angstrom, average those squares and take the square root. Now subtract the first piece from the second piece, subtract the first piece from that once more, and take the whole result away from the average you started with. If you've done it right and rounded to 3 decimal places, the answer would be 0.235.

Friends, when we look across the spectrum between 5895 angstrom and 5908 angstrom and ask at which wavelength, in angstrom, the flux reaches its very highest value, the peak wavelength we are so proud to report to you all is 5900.22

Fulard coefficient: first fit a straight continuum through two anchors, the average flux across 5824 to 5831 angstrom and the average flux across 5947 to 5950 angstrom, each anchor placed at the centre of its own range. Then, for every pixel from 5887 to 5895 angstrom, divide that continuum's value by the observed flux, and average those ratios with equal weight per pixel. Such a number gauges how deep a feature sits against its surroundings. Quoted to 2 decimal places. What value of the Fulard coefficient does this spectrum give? 1.52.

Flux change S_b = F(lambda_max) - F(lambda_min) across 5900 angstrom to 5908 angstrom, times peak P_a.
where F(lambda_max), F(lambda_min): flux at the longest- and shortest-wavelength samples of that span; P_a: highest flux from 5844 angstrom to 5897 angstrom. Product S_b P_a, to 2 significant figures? -0.11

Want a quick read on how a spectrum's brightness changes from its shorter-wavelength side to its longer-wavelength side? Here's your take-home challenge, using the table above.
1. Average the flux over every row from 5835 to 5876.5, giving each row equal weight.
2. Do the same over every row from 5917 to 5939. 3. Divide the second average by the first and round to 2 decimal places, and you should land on 0.99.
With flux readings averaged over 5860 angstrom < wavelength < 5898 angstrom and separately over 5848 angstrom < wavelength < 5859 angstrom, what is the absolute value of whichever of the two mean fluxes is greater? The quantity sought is 0.70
